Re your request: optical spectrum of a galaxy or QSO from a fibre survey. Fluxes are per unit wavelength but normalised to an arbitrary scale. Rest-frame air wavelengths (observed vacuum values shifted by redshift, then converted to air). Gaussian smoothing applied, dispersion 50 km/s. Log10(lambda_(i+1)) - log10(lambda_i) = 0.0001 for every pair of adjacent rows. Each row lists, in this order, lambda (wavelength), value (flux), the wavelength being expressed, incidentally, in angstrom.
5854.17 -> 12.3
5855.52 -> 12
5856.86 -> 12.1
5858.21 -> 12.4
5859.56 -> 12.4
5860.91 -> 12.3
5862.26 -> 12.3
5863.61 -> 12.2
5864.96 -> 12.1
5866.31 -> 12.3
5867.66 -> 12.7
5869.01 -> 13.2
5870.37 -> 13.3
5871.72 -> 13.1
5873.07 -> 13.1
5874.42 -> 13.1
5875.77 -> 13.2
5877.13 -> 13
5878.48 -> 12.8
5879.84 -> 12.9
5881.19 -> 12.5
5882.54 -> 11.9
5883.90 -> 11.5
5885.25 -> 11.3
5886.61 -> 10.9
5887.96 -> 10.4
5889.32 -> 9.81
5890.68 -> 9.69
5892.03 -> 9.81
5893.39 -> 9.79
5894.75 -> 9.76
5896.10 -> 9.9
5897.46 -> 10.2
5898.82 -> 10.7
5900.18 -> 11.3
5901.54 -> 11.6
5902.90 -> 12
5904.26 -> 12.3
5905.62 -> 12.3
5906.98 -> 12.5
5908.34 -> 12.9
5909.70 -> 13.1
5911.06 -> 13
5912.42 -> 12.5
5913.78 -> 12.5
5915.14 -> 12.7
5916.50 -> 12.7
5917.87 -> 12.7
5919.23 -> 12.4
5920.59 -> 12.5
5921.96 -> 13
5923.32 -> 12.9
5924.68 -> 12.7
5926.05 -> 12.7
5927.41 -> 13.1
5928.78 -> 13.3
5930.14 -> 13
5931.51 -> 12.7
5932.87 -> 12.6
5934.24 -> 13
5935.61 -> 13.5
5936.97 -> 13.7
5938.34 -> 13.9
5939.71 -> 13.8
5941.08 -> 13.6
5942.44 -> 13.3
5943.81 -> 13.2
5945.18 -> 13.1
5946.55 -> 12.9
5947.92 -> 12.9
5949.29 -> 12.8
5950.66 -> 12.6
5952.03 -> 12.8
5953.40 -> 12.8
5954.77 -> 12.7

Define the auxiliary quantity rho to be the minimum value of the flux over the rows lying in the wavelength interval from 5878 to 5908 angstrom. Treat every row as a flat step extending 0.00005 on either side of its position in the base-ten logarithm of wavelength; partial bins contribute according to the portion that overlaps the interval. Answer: 9.69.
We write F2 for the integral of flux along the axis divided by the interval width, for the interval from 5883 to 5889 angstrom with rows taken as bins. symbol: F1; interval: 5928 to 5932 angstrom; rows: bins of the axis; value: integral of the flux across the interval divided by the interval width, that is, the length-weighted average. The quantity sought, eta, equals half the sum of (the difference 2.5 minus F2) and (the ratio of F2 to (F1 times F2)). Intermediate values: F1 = 13.0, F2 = 11.0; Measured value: -4.2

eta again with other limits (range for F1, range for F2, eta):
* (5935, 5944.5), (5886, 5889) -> -4.0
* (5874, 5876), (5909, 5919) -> -5.1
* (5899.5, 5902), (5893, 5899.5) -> -3.7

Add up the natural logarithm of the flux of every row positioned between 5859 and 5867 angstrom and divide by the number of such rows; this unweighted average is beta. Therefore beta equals 2.51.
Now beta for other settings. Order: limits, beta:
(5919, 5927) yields 2.54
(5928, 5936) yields 2.57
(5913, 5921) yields 2.53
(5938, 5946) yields 2.60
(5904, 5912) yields 2.54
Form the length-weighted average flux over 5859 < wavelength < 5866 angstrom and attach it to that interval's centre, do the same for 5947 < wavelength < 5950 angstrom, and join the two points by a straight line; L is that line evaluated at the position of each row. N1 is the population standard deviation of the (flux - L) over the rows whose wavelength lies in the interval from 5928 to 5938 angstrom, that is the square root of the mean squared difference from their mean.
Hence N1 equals 0.37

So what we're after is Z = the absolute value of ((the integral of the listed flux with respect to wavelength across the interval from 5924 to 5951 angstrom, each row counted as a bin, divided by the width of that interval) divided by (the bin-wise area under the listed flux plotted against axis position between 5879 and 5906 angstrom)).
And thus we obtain 0.044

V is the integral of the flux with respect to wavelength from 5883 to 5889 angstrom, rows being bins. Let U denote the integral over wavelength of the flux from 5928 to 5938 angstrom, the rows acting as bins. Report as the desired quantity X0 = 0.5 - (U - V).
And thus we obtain -65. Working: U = 131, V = 66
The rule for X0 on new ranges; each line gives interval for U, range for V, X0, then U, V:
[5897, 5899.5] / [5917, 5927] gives 101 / 26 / 127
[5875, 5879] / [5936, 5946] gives 84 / 52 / 135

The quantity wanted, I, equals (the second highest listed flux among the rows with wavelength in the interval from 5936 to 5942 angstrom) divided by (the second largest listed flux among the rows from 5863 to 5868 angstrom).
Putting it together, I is 1.12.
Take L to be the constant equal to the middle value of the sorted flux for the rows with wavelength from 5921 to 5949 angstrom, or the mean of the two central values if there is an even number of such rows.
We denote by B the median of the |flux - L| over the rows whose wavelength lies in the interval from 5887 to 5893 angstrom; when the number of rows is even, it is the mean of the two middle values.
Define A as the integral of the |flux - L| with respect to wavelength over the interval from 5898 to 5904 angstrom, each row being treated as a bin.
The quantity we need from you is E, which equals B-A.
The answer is -6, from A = 10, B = 3.24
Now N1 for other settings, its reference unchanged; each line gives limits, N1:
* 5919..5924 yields 0.25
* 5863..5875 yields 0.43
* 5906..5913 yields 0.25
